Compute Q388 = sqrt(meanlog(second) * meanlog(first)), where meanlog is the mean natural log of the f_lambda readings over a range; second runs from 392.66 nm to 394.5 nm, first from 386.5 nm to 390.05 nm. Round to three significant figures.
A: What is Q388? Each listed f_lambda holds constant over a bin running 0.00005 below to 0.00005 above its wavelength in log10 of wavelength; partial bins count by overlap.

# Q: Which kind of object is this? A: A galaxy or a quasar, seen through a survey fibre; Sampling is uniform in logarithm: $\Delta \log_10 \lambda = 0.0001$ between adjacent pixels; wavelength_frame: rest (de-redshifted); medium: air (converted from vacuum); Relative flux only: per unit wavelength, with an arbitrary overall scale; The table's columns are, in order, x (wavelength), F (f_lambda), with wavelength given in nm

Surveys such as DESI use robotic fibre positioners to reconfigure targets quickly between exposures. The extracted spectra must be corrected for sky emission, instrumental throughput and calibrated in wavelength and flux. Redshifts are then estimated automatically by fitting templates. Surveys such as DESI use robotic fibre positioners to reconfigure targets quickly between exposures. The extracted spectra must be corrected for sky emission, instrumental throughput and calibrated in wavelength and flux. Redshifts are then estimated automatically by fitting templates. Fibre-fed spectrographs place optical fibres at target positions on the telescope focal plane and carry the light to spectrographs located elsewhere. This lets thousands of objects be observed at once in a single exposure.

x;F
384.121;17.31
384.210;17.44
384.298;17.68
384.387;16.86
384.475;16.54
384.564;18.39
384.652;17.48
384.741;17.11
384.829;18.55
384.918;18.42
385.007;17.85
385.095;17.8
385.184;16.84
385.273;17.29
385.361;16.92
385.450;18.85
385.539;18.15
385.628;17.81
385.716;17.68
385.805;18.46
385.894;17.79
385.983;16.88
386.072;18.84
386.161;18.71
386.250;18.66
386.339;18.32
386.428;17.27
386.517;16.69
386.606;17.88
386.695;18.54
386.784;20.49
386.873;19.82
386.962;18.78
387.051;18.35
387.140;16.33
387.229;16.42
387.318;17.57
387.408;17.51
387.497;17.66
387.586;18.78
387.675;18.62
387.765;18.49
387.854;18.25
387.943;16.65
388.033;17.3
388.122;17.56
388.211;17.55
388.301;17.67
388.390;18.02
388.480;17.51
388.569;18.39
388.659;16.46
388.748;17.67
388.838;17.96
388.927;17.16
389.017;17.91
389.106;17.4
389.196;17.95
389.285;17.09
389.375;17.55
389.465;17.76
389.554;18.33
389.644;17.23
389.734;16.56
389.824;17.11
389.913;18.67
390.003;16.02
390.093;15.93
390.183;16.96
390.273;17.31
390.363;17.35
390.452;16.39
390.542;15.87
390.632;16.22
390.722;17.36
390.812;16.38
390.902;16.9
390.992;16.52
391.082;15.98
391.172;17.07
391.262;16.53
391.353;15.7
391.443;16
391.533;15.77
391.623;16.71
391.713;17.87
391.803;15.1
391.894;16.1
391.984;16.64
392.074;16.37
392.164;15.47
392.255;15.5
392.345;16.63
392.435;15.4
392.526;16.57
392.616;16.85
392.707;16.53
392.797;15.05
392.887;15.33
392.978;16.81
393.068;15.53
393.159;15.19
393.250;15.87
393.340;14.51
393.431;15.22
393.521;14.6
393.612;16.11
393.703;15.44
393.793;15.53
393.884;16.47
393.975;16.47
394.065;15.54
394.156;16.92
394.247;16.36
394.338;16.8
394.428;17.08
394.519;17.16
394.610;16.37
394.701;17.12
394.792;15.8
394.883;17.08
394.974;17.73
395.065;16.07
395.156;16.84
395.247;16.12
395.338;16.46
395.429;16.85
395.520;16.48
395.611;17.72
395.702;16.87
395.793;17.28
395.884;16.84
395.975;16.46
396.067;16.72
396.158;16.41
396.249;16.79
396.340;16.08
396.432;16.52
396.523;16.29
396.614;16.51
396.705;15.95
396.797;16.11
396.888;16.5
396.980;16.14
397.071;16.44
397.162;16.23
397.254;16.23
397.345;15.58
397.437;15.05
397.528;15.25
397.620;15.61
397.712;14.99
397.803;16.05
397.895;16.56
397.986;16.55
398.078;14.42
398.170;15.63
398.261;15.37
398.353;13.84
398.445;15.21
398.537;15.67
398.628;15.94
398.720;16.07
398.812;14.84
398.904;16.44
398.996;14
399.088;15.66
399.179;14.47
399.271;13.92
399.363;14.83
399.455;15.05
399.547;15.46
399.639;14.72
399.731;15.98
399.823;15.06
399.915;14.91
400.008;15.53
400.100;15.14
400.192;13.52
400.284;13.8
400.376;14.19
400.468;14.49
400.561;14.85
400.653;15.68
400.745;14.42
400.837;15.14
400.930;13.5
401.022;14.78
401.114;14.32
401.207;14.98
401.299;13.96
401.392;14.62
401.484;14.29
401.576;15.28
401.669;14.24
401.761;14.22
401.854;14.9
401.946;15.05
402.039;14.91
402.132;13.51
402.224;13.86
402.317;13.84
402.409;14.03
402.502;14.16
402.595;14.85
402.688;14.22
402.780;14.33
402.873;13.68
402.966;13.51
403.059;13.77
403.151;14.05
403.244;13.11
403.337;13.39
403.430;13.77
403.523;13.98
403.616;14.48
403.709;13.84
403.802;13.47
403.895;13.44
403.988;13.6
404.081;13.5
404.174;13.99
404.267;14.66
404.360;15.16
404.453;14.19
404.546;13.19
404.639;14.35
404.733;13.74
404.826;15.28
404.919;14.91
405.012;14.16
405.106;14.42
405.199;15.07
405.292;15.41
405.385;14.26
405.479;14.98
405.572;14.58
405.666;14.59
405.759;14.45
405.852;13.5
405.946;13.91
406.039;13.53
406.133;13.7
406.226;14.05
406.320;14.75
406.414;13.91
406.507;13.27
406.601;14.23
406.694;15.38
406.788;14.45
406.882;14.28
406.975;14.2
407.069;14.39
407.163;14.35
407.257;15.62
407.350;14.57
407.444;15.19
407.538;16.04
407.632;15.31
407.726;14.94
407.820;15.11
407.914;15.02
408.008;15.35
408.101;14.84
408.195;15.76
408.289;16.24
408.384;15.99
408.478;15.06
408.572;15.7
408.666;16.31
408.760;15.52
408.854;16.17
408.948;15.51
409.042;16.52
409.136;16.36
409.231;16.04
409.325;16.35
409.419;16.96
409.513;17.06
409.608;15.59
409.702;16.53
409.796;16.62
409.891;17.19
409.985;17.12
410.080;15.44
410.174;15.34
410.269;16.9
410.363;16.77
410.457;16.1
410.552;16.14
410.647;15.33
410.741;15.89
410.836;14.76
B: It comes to 2.82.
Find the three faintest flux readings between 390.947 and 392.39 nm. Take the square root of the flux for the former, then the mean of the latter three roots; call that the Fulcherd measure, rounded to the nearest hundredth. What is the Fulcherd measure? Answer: 3.92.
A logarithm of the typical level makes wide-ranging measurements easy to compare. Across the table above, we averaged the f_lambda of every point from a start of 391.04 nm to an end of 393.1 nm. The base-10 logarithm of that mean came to 1.21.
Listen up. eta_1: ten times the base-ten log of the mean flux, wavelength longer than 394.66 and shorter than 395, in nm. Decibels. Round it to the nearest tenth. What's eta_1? 12.3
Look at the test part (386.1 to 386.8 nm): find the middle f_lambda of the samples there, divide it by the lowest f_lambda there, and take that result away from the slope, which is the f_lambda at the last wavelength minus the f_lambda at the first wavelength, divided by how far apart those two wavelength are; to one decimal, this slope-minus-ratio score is 1.8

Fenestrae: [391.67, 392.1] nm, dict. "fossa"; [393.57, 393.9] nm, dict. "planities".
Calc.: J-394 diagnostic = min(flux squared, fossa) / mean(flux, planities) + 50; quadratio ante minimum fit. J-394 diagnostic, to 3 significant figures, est 64.4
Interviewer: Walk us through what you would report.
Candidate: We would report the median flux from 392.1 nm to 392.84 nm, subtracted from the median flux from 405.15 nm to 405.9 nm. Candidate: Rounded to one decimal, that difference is -1.4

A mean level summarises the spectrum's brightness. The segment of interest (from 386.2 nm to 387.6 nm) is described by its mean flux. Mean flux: 18.1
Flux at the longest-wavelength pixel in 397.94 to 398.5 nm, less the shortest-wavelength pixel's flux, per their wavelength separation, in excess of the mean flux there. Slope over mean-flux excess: -18.1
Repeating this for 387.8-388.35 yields -18.8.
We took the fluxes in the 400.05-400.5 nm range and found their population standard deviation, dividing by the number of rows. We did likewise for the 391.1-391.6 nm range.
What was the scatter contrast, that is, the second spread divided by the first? 0.9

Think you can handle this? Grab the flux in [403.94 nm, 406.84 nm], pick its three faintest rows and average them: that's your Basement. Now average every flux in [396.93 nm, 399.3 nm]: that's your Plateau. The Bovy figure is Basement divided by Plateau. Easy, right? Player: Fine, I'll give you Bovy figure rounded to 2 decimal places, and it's 0.86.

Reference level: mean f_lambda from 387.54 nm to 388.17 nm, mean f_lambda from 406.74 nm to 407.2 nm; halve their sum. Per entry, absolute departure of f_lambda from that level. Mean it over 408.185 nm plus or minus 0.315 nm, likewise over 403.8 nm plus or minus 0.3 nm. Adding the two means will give 3.1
